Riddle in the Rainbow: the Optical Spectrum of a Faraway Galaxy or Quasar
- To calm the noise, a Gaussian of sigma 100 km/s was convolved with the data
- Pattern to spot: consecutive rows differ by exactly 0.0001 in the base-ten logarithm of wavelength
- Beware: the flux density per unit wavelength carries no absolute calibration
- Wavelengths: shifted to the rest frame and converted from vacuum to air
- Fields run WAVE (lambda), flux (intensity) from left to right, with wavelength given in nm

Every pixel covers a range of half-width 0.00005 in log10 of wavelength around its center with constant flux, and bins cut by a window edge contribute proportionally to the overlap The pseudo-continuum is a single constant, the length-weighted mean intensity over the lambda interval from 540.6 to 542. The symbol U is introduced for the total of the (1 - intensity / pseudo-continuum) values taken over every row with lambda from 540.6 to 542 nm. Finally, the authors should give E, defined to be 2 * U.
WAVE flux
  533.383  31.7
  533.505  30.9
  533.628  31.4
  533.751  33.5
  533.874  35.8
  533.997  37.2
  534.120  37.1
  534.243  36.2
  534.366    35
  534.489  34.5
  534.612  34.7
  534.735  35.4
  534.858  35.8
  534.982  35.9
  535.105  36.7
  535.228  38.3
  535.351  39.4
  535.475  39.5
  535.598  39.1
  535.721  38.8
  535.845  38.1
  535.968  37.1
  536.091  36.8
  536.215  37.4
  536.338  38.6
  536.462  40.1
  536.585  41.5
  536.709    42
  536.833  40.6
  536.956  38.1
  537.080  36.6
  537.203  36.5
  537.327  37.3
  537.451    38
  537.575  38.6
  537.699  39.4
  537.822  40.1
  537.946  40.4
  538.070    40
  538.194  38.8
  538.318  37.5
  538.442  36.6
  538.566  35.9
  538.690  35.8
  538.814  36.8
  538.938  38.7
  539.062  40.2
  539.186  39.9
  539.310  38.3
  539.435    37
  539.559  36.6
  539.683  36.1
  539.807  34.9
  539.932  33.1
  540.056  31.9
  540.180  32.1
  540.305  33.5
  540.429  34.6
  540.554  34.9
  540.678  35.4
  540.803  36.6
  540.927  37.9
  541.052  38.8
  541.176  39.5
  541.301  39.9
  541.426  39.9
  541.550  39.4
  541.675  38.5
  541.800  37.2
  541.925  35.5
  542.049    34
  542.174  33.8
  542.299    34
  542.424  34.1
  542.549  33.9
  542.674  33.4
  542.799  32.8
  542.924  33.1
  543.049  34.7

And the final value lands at -0.03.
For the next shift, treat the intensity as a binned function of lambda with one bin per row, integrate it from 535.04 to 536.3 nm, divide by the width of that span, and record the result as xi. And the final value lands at 38.1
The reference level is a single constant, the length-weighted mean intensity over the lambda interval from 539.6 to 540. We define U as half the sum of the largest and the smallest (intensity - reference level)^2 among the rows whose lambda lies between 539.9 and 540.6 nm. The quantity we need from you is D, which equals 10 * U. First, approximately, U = 4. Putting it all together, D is 41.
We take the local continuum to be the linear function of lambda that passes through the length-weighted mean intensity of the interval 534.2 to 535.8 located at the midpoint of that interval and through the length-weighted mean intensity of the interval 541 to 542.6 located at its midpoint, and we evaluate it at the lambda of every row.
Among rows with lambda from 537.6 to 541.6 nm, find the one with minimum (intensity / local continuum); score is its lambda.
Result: 540.056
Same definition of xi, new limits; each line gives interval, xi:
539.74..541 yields 34.5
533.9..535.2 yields 35.9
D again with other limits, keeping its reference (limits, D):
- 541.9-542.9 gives 22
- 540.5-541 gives 49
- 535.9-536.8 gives 282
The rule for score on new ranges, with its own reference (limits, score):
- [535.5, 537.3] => 537.203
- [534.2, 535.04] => 534.489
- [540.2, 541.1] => 540.305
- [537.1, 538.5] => 537.203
